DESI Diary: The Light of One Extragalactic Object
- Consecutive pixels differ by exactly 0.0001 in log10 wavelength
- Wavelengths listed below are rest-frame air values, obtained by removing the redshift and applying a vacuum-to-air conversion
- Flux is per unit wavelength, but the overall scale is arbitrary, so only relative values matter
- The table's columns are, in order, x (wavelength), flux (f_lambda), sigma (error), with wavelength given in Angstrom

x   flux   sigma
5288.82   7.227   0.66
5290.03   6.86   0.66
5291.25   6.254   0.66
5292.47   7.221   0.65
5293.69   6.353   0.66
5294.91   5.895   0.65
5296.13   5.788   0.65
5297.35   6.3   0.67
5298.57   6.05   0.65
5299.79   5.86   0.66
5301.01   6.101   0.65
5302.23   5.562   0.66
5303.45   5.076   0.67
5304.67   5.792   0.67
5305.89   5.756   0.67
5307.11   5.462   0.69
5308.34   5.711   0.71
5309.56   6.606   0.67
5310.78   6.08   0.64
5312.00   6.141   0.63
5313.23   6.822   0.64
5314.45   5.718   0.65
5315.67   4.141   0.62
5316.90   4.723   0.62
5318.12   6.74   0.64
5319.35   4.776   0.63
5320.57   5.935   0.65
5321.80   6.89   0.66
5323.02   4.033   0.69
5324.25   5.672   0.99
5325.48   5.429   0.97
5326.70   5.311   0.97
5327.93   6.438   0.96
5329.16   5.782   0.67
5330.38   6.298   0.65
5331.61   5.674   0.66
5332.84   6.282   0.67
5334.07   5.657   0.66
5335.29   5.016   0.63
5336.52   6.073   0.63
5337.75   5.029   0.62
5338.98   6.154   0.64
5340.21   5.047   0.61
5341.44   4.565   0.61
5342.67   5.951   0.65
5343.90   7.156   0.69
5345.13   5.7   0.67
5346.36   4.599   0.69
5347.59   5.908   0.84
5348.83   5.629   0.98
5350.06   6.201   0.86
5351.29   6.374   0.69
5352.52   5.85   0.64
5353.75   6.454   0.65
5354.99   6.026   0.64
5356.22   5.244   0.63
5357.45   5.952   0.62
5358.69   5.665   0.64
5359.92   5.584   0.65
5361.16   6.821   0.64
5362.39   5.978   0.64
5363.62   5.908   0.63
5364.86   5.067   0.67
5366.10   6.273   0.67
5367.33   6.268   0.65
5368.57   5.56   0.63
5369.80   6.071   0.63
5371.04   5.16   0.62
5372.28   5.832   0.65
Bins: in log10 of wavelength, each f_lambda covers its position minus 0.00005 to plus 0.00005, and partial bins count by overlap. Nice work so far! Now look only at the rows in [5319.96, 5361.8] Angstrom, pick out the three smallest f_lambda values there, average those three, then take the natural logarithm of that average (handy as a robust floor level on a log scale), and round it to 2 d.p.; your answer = 1.48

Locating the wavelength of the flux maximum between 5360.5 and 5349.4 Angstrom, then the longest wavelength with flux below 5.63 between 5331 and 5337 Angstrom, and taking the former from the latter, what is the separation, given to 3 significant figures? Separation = -18.5 Angstrom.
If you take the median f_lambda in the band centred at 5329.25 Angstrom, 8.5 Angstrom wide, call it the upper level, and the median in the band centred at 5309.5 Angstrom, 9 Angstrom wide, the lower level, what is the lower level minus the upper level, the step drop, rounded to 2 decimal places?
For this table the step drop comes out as 0.30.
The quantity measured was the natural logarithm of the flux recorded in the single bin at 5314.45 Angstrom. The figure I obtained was 1.74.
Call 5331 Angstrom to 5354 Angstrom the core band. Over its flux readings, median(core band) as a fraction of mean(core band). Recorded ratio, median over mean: 1.02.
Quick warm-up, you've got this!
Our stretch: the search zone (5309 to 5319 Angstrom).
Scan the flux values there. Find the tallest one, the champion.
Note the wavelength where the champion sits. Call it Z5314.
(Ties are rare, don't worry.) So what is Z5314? 5313.23 Angstrom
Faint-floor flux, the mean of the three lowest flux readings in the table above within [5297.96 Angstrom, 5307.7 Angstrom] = 5.37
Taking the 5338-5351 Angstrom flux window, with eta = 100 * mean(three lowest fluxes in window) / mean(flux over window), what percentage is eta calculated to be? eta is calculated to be 83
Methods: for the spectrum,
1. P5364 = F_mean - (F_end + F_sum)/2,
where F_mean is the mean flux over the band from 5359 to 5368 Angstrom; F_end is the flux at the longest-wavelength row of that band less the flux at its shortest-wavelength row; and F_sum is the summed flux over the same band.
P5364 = -15.3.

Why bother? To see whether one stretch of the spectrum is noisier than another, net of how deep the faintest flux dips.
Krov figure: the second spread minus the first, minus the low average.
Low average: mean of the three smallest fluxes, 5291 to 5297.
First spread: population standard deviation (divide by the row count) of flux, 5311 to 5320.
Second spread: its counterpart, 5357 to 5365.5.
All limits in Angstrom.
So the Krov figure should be -6.5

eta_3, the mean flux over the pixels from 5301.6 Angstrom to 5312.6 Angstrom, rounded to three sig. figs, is 5.80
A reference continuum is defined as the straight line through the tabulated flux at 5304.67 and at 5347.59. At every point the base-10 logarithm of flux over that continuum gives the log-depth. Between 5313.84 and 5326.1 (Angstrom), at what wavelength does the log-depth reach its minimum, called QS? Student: 5323.02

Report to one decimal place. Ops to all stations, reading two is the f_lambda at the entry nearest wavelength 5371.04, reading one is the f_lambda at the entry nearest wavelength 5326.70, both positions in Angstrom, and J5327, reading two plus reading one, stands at 10.5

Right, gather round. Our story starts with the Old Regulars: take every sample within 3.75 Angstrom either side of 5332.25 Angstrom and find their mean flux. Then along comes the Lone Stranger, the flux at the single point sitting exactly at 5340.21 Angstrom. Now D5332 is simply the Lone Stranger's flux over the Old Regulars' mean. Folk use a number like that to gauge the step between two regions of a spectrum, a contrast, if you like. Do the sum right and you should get 0.87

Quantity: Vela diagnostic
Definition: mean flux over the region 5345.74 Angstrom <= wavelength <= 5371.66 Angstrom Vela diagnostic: 5.84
